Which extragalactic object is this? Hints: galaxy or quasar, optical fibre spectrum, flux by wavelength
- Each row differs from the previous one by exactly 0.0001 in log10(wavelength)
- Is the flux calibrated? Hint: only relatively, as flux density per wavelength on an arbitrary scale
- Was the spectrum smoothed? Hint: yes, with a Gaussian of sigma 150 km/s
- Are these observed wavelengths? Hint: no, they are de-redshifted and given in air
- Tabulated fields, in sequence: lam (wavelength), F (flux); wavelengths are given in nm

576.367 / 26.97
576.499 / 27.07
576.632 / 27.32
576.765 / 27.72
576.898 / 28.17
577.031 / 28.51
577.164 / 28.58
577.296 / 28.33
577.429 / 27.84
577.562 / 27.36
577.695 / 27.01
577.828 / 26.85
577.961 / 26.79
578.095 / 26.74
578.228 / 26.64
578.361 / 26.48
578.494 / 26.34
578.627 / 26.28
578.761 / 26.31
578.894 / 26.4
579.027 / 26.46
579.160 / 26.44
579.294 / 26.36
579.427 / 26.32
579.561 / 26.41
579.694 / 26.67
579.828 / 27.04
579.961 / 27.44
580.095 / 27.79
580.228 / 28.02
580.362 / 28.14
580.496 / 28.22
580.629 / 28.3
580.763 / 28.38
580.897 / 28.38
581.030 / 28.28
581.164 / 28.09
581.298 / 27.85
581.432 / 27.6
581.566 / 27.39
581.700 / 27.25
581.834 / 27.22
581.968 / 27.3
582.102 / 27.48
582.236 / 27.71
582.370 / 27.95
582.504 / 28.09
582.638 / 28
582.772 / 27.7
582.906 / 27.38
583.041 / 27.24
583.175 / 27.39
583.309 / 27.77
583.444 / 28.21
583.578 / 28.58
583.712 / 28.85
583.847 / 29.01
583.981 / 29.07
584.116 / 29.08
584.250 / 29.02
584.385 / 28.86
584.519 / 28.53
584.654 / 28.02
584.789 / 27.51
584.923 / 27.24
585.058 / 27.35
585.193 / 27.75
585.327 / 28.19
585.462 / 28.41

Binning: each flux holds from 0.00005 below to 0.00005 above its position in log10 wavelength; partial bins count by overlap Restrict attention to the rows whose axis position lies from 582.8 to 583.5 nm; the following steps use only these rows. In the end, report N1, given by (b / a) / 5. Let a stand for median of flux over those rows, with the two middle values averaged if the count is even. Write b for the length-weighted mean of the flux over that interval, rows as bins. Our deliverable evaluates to 0.201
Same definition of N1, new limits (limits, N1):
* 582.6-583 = 0.199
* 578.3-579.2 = 0.200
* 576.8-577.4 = 0.199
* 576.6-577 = 0.201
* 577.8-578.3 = 0.200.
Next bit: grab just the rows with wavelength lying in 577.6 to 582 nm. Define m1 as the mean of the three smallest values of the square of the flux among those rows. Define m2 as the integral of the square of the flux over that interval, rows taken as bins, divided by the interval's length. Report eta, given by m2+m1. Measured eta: 1432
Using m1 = 692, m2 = 740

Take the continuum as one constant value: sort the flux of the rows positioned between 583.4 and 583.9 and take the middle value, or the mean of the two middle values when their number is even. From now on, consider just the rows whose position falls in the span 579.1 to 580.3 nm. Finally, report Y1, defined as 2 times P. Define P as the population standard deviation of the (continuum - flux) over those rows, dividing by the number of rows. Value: 1.24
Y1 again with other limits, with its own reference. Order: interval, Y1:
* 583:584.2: 1.38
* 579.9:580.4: 0.53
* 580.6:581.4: 0.38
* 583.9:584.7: 0.76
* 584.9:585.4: 0.75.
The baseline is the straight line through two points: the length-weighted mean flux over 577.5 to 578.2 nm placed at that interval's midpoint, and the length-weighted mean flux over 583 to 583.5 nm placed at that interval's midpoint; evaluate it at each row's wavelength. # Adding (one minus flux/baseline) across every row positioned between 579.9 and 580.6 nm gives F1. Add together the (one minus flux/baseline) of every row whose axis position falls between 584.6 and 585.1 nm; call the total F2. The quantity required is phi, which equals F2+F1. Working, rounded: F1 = -0.13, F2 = 0.05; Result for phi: -0.08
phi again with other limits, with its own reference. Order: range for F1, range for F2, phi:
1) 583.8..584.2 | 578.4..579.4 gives 0.04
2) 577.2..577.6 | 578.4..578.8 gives -0.03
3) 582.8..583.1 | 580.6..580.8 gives -0.05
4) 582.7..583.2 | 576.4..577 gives -0.10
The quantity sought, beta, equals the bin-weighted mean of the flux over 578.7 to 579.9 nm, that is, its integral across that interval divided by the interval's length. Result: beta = 26.5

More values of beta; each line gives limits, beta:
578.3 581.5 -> 27.3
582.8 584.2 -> 28.3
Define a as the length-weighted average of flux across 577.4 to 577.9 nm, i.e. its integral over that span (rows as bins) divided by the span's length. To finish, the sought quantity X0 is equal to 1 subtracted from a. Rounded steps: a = 27.2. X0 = 26.2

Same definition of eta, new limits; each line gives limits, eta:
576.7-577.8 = 1528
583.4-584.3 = 1648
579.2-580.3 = 1424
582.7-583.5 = 1509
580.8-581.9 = 1516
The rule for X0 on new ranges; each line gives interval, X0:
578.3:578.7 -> 25.3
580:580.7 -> 27.1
